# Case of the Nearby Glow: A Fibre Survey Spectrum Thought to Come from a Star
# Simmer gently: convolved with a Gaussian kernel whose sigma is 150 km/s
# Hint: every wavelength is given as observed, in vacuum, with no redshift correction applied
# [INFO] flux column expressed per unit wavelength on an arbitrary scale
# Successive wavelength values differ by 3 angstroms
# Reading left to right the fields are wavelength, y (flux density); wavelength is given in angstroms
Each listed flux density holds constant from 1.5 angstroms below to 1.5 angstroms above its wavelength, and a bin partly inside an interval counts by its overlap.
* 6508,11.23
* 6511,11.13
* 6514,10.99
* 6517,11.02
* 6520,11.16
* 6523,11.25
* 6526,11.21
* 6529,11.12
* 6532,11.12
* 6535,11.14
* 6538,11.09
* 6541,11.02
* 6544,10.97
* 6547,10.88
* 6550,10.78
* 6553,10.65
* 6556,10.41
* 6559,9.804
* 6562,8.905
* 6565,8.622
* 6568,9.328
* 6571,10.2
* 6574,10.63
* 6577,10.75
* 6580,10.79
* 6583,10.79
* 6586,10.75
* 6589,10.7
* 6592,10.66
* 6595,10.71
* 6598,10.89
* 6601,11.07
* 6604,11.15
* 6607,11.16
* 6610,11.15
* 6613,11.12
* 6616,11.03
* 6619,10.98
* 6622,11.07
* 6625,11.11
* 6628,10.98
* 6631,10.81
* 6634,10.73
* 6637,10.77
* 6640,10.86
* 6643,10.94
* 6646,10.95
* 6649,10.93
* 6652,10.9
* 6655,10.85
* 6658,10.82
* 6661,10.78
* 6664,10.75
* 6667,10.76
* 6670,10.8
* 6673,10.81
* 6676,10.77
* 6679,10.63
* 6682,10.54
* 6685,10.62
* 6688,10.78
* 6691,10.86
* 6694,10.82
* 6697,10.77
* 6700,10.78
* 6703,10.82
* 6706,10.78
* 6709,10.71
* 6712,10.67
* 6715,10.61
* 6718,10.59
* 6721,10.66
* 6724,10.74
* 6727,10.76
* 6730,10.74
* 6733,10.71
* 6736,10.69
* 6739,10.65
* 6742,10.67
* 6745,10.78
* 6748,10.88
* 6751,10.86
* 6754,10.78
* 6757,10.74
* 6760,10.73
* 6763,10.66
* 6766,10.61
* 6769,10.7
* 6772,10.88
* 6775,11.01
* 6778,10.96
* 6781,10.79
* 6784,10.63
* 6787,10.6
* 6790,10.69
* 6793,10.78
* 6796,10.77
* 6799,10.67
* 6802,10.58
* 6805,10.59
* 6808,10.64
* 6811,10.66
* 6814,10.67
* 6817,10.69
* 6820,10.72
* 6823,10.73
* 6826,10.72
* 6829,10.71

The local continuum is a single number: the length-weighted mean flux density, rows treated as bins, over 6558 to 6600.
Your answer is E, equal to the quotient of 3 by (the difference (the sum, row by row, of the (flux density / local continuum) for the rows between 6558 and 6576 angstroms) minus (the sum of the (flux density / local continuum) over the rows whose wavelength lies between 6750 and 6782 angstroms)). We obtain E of -0.5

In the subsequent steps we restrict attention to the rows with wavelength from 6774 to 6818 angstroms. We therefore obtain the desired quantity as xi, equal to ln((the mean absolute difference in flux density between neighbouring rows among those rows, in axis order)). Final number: -2.74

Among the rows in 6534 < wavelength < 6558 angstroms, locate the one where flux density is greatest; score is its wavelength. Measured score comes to 6535 angstroms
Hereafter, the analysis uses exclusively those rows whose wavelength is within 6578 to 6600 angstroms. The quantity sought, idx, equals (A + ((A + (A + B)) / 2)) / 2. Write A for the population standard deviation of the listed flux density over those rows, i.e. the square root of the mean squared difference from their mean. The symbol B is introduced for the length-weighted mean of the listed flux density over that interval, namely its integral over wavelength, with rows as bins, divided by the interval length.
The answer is 2.76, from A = 0.07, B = 10.8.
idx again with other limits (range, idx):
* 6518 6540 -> 2.84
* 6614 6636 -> 2.87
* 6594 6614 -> 2.92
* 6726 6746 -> 2.72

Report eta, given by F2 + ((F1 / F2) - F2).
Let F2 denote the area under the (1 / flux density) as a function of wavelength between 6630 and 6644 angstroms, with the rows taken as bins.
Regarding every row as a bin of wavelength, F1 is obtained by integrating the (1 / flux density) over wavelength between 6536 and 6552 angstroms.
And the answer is 1.13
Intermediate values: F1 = 1.46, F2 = 1.29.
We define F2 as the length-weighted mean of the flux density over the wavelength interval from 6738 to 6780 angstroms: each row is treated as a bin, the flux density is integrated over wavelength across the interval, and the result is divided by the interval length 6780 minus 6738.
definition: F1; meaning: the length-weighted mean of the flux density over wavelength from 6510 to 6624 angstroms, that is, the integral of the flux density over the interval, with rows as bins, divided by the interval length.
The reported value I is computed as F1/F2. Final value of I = 1.00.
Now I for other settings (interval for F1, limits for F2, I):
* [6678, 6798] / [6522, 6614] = 1.01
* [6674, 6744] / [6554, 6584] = 1.07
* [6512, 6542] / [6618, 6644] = 1.02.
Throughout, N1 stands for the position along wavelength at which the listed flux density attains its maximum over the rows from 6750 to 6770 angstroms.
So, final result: 6751 angstroms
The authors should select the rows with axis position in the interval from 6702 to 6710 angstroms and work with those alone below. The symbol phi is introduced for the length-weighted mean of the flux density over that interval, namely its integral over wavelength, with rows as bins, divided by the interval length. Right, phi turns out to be 10.8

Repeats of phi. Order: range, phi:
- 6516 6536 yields 11.1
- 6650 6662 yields 10.8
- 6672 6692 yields 10.7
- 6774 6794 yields 10.8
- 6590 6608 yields 10.9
